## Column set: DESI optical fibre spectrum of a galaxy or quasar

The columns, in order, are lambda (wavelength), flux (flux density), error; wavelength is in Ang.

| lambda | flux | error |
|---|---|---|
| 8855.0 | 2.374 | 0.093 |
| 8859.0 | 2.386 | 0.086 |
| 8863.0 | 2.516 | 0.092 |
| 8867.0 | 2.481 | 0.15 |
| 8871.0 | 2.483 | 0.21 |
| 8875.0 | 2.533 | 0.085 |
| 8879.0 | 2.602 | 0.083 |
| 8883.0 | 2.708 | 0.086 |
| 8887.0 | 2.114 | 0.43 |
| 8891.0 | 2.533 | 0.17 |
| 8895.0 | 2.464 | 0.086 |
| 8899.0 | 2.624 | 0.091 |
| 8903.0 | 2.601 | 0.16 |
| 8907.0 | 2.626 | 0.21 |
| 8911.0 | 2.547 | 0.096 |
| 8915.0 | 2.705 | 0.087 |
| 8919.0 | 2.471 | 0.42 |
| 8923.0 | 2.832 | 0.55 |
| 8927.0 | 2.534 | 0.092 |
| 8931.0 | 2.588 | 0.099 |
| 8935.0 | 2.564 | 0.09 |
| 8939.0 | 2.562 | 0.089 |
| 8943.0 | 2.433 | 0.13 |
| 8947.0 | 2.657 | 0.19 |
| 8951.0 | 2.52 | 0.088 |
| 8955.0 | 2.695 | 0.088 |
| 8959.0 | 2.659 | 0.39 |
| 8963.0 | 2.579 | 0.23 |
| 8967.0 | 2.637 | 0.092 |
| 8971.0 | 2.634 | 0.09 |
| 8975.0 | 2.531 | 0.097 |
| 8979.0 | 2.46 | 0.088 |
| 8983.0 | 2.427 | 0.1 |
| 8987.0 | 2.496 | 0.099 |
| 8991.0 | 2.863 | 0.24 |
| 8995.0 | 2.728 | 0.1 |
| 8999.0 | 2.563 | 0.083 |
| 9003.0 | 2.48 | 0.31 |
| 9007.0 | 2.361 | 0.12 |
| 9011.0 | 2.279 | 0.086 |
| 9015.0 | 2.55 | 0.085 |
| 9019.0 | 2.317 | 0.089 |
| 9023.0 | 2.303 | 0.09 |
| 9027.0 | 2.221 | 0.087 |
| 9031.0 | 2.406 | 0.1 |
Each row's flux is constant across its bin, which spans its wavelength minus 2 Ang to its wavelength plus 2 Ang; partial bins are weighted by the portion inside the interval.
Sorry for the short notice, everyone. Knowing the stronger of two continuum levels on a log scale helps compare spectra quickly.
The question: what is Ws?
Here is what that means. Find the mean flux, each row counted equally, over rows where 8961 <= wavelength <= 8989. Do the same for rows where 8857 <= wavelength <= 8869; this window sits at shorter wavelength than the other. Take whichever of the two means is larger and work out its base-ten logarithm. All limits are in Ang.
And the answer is 0.404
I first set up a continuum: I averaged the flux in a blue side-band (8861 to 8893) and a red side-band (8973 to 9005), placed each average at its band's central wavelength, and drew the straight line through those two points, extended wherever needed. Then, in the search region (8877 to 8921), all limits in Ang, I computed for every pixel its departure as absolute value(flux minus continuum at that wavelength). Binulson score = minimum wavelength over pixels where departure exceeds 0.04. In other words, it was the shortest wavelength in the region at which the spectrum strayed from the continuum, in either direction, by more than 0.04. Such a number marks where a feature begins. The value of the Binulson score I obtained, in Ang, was 8879.0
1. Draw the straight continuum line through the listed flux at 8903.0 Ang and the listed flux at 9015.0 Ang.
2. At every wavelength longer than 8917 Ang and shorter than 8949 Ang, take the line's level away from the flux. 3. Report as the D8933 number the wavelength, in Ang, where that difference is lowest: 8943.0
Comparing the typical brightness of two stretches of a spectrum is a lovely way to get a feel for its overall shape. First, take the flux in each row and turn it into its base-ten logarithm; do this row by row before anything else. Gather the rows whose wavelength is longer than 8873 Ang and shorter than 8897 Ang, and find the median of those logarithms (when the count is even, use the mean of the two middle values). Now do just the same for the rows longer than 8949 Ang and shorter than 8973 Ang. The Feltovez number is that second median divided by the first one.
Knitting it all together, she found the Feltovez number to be 1.04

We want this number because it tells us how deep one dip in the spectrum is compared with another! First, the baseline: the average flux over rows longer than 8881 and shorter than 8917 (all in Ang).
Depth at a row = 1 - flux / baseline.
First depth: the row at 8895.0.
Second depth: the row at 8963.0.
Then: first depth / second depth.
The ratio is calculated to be -2.6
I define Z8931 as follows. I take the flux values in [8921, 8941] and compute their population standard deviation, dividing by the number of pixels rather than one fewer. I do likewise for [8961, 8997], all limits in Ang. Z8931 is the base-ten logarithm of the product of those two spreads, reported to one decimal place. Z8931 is -1.8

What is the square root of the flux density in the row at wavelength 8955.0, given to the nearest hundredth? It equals 1.64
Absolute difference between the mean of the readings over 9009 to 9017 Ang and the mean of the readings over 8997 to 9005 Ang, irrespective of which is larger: 0.11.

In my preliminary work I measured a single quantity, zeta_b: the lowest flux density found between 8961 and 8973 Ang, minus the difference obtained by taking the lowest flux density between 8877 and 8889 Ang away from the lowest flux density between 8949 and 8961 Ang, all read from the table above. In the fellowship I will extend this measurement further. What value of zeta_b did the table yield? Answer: 2.17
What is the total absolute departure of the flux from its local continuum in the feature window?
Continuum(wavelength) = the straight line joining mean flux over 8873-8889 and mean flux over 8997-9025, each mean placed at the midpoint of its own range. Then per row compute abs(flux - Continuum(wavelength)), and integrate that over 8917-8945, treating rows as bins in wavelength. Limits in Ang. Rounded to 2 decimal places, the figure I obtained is 3.25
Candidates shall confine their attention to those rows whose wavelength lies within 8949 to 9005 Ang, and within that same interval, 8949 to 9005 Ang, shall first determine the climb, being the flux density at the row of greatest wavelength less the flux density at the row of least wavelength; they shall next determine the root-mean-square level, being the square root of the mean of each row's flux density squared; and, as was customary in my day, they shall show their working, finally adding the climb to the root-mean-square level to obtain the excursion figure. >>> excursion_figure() 2.55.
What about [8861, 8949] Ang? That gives 2.70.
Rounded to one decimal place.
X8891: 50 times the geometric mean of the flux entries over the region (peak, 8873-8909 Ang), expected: 126.4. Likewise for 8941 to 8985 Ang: 128.2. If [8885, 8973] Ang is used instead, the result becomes 128.4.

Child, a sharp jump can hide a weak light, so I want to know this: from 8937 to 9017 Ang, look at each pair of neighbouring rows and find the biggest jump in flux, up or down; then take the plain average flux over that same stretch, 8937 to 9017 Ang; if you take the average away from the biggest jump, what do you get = -2.19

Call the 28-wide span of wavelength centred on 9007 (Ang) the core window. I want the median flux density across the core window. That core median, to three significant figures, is 2.48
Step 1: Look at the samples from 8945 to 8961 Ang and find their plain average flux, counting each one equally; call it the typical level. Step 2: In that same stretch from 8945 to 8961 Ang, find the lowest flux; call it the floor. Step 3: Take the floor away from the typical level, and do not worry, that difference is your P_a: 0.113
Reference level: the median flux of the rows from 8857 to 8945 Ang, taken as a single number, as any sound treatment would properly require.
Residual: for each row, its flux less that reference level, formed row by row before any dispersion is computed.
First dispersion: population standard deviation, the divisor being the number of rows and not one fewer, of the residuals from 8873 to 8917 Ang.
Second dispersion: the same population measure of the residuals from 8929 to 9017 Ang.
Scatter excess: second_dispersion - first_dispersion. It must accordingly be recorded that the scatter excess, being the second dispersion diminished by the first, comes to -0.03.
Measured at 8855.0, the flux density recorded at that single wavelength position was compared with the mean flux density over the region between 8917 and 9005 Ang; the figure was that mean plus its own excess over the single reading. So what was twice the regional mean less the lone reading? 2.80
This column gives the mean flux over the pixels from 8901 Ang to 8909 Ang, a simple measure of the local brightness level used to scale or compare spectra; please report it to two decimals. 2.61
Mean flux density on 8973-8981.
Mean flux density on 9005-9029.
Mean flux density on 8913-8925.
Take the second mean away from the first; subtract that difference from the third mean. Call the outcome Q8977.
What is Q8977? 2.51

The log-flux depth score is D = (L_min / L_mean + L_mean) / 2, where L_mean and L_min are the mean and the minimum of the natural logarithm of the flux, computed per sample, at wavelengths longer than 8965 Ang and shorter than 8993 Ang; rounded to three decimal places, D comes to 0.942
